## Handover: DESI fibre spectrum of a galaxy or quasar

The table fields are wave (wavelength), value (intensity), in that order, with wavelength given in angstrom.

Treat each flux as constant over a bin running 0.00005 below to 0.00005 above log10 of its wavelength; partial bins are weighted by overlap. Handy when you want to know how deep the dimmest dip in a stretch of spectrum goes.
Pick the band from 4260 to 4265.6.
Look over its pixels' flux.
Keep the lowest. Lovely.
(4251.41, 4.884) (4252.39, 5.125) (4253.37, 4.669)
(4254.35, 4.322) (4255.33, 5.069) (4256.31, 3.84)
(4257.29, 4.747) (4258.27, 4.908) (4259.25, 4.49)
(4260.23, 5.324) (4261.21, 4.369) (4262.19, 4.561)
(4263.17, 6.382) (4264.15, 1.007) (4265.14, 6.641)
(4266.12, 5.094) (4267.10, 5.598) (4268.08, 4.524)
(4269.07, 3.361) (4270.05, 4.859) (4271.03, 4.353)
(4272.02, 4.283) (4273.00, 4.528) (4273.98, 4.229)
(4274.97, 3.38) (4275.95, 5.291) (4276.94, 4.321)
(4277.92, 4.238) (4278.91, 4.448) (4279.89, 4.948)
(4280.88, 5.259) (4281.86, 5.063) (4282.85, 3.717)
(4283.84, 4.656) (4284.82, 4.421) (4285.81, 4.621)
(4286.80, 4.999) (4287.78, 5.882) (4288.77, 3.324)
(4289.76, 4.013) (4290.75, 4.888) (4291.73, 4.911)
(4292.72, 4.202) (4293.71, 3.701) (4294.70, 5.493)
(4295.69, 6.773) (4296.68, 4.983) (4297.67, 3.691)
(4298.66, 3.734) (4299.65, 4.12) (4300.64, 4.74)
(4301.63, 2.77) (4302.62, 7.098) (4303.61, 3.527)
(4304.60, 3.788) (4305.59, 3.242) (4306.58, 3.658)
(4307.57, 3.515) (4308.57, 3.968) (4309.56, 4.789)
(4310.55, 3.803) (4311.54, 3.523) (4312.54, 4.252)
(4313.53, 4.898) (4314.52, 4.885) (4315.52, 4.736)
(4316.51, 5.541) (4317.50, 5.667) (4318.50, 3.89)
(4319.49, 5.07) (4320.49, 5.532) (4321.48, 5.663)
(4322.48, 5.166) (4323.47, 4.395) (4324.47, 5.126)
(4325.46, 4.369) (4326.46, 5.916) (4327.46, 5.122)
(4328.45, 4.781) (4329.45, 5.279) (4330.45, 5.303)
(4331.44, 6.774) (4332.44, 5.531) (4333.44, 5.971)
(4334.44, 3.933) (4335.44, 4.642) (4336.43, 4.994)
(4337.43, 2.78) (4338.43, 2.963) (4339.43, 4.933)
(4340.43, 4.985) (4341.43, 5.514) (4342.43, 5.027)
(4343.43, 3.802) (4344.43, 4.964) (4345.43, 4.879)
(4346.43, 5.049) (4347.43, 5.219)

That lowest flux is 1.007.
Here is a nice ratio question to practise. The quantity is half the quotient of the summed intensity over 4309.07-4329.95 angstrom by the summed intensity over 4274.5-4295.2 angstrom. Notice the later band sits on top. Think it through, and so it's 0.53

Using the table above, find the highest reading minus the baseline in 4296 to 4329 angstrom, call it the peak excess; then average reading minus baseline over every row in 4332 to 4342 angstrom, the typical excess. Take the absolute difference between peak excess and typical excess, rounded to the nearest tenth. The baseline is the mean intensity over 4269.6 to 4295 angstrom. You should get 2.5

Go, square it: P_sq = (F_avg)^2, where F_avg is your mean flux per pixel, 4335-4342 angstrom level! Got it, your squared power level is 19.4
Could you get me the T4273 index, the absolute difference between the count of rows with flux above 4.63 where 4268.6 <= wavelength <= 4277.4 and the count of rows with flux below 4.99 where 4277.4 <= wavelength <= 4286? 5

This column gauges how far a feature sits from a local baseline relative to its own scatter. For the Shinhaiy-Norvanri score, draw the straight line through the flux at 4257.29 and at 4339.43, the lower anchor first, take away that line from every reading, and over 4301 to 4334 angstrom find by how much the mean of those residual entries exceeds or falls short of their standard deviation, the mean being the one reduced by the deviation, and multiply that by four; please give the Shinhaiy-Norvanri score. -4.4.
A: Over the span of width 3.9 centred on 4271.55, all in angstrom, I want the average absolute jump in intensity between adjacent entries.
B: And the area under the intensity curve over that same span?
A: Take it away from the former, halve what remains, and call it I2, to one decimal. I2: -8.7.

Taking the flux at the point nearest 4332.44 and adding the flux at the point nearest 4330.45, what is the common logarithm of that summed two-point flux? 1.03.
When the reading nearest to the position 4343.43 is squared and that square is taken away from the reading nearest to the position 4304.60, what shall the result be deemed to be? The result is -11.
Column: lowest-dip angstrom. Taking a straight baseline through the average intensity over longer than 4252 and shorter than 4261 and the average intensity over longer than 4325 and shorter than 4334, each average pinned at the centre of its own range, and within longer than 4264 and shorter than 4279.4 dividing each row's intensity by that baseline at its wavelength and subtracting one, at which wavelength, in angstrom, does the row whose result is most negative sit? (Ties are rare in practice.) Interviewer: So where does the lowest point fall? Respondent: 4264.15 angstrom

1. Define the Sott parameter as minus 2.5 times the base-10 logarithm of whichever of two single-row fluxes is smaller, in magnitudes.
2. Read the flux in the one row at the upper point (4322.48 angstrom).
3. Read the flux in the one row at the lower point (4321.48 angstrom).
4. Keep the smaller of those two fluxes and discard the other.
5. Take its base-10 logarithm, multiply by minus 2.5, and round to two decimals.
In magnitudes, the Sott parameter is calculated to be -1.78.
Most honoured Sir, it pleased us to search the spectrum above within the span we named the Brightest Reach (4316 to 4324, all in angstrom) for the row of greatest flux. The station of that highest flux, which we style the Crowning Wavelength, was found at 4317.50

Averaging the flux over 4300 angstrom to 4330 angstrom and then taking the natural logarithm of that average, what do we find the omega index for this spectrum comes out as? 1.531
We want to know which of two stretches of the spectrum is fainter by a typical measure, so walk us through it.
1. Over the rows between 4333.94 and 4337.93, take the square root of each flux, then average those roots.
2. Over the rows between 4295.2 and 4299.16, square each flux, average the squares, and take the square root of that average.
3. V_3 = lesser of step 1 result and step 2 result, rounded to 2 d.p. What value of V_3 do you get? 2.01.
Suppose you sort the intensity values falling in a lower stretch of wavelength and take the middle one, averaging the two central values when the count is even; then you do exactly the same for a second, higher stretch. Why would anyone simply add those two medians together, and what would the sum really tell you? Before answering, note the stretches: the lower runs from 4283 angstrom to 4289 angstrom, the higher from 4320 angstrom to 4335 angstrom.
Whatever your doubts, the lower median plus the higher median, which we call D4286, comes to 9.92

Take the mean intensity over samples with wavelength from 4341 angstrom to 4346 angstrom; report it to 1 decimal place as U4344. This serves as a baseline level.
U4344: 4.8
